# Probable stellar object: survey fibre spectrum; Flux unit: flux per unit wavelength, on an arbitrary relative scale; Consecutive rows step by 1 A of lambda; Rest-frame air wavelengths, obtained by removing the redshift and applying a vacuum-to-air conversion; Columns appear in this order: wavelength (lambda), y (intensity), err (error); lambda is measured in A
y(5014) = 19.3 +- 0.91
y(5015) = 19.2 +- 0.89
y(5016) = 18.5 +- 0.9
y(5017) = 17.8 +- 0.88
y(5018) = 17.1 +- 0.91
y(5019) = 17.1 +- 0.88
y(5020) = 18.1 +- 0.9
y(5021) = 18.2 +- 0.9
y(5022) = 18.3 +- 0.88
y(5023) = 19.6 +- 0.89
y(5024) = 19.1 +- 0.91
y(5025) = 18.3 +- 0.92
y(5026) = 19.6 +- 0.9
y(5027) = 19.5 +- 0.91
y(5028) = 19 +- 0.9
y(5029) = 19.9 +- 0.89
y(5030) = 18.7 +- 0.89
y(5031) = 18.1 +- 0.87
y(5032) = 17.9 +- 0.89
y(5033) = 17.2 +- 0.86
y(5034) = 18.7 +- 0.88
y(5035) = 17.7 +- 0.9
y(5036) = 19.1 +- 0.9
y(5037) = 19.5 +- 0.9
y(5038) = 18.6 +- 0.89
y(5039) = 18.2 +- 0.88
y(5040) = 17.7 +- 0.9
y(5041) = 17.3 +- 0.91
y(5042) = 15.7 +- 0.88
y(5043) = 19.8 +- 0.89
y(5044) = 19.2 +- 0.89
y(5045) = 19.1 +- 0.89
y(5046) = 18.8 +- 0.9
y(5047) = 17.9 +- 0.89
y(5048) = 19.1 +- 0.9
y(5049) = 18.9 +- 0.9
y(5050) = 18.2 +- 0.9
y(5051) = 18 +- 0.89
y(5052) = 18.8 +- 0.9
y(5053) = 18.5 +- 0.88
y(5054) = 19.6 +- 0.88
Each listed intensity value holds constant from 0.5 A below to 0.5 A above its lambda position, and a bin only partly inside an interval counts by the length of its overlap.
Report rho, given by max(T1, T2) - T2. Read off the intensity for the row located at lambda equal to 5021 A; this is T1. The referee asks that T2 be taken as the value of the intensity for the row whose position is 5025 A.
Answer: 0.0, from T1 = 18.2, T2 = 18.3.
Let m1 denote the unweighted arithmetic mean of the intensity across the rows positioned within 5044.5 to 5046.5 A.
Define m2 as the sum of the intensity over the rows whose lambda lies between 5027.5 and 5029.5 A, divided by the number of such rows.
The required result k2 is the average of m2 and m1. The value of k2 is 19.2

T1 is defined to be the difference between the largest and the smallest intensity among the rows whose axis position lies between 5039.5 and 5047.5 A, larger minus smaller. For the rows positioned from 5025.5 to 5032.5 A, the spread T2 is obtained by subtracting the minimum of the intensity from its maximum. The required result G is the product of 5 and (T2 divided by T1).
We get 2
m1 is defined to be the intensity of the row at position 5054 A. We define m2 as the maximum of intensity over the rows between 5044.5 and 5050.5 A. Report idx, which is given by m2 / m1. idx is 0.97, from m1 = 19.6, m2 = 19.1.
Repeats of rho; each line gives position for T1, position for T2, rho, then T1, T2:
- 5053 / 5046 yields 0.0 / 18.5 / 18.8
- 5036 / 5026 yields 0.0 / 19.1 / 19.6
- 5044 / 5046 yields 0.4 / 19.2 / 18.8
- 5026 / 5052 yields 0.8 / 19.6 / 18.8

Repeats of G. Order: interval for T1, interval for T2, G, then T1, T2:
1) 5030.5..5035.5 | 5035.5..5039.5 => 4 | 1.5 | 1.30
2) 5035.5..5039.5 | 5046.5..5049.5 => 5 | 1.3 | 1.20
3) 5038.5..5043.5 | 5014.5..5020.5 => 3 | 4.1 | 2.10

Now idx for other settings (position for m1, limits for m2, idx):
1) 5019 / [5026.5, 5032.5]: 1.16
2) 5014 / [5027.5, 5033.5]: 1.03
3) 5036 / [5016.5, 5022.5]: 0.96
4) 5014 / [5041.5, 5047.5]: 1.03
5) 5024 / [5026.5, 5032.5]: 1.04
